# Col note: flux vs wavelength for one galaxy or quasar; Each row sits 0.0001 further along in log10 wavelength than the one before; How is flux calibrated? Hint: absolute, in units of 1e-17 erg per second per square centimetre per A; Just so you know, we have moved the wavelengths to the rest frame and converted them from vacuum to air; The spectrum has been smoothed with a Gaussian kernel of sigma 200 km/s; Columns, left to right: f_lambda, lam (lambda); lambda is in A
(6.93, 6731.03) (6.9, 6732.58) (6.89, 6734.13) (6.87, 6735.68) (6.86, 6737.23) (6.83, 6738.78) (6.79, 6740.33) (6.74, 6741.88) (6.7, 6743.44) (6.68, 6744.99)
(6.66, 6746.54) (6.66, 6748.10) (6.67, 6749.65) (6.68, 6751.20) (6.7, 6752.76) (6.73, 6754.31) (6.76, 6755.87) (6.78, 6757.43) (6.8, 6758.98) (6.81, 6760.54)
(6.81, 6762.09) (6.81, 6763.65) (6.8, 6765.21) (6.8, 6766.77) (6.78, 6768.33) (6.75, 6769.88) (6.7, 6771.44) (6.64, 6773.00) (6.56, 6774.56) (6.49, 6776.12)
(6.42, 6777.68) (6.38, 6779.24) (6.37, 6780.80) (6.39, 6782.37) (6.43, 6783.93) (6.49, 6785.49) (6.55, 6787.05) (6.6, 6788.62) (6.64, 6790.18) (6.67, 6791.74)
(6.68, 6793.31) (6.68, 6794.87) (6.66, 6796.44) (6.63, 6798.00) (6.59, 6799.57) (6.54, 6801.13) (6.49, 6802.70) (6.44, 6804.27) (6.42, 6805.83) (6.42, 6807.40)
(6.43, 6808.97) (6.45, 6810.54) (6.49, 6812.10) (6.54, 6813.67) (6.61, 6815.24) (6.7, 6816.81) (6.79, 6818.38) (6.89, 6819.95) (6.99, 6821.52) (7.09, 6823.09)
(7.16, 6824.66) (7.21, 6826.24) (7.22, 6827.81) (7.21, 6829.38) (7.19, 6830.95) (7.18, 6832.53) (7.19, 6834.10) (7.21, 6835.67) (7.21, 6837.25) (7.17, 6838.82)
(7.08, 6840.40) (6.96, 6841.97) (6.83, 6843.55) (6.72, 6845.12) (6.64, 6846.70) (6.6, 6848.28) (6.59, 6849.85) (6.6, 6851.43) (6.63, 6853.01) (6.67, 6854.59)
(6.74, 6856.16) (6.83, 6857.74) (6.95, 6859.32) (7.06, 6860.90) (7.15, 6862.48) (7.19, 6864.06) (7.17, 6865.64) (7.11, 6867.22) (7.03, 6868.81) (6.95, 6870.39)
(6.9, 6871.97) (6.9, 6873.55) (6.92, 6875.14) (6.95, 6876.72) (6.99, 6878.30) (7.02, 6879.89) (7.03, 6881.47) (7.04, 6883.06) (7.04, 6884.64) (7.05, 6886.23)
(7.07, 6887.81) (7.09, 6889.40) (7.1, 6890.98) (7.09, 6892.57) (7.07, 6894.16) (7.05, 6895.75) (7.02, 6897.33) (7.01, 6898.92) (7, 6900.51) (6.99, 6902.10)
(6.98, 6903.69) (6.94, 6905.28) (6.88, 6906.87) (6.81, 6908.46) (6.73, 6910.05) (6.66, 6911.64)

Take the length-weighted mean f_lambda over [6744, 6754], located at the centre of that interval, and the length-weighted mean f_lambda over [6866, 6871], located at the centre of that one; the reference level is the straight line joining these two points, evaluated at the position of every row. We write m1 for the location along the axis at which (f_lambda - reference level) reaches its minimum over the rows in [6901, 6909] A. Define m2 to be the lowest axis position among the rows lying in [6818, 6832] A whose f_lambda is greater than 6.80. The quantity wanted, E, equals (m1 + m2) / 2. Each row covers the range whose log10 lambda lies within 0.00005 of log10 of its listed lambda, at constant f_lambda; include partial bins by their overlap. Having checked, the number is 6864.2 A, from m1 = 6908.46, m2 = 6819.95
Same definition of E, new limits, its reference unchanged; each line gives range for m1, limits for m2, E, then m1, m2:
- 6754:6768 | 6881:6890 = 6817.9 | 6754.31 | 6881.47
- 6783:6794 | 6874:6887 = 6829.5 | 6783.93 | 6875.14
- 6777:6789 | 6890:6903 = 6835.9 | 6780.80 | 6890.98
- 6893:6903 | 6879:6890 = 6891.0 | 6902.10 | 6879.89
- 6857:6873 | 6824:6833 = 6841.2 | 6857.74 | 6824.66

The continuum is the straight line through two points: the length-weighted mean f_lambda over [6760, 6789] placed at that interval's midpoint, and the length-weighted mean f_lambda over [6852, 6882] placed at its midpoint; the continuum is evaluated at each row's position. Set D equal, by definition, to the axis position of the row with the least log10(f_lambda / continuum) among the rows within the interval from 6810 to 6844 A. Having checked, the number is 6810.54 A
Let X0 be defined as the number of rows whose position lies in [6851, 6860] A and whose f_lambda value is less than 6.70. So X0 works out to 3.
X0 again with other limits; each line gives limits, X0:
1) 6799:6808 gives 6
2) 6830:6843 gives 0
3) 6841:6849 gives 2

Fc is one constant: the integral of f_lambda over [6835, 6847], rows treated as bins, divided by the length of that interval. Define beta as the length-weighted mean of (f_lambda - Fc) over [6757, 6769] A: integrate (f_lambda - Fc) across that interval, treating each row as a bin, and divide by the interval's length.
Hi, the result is -0.19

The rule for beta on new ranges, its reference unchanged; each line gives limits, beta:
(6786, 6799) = -0.35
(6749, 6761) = -0.25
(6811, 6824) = -0.23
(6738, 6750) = -0.27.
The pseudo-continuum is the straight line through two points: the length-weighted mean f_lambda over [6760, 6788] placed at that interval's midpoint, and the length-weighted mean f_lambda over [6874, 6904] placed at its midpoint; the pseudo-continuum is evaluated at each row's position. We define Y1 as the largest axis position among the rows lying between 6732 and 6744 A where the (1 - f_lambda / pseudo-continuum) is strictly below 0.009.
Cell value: 6743.44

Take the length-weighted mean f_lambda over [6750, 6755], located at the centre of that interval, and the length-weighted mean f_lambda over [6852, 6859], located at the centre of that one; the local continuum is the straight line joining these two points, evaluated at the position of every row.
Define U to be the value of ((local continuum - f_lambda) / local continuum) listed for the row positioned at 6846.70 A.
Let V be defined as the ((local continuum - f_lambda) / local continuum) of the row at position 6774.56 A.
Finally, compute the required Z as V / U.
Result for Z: 2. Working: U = 0.01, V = 0.02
